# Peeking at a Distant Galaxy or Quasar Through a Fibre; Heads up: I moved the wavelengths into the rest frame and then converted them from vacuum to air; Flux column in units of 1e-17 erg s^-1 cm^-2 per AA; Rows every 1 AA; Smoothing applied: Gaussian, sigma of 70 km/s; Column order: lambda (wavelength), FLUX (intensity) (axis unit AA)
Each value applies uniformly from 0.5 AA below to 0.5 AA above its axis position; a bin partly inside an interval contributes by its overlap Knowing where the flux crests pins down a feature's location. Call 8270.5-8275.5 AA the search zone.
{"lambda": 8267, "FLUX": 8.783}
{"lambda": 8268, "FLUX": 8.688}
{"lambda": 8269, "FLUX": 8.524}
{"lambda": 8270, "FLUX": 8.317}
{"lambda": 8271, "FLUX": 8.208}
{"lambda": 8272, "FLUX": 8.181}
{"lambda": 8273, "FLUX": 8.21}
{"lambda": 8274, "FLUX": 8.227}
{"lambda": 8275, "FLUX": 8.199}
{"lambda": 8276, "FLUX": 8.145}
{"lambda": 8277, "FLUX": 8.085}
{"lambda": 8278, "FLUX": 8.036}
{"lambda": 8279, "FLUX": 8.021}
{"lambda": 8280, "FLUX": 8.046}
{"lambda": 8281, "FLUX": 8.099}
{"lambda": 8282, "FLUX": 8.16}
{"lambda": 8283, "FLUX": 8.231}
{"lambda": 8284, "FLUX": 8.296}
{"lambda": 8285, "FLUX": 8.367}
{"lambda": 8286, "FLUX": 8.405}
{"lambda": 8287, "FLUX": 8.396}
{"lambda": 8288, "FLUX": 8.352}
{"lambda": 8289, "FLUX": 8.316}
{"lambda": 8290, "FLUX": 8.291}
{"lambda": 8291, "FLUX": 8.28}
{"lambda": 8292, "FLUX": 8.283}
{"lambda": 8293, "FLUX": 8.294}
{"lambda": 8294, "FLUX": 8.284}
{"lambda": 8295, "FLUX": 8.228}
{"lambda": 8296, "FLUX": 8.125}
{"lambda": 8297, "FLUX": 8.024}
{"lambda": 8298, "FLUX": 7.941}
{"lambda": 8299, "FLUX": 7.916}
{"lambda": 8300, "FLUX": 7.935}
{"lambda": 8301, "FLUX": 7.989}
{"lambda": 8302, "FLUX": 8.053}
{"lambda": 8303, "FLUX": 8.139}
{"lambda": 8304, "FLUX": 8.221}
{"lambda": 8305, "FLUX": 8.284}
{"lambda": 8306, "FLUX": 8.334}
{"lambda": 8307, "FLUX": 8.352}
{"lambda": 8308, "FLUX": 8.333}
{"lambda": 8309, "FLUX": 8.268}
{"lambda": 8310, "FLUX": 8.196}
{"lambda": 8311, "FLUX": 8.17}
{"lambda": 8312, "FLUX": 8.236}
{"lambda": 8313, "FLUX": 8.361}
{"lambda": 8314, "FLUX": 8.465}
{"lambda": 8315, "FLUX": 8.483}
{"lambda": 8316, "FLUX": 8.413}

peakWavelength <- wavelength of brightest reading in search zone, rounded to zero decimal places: 8274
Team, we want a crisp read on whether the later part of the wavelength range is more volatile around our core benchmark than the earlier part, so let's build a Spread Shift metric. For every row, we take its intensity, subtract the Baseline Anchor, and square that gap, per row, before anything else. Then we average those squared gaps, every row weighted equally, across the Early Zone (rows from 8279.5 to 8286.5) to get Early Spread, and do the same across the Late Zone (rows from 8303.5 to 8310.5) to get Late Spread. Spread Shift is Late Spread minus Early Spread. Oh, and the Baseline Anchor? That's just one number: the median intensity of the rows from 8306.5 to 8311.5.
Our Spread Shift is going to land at -0.014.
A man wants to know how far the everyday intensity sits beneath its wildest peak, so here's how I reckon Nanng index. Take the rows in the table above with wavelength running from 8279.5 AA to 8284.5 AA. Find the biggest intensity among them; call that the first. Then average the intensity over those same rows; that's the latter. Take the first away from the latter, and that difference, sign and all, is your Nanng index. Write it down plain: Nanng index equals -0.13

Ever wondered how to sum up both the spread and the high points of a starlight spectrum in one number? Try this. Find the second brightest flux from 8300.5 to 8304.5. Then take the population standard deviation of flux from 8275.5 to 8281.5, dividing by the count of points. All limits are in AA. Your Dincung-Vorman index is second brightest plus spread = 8.18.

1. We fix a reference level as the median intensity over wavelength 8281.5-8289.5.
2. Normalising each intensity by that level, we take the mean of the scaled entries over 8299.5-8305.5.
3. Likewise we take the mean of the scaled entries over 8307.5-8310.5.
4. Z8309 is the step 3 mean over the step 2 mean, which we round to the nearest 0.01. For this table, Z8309 1.02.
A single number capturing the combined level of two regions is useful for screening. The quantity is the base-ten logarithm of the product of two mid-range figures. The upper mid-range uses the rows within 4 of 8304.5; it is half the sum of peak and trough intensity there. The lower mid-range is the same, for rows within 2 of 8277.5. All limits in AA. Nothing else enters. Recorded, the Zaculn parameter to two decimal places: 1.82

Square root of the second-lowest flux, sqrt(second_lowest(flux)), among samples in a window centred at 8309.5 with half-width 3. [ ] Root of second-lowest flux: 2.86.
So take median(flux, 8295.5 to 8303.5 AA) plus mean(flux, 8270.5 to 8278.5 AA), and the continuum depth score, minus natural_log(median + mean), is -2.78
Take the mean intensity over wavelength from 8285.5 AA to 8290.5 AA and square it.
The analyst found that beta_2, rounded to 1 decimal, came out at 69.8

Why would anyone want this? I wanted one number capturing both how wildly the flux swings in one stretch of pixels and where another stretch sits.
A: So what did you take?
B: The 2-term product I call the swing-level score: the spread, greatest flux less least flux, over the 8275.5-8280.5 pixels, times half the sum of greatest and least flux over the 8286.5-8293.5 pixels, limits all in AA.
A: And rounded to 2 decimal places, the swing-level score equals 1.03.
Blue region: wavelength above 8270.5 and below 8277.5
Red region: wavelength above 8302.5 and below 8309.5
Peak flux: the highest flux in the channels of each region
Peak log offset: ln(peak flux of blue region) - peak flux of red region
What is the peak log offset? -6.24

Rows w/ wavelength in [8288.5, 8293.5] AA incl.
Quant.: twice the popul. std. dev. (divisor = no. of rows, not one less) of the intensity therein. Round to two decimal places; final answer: 0.03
